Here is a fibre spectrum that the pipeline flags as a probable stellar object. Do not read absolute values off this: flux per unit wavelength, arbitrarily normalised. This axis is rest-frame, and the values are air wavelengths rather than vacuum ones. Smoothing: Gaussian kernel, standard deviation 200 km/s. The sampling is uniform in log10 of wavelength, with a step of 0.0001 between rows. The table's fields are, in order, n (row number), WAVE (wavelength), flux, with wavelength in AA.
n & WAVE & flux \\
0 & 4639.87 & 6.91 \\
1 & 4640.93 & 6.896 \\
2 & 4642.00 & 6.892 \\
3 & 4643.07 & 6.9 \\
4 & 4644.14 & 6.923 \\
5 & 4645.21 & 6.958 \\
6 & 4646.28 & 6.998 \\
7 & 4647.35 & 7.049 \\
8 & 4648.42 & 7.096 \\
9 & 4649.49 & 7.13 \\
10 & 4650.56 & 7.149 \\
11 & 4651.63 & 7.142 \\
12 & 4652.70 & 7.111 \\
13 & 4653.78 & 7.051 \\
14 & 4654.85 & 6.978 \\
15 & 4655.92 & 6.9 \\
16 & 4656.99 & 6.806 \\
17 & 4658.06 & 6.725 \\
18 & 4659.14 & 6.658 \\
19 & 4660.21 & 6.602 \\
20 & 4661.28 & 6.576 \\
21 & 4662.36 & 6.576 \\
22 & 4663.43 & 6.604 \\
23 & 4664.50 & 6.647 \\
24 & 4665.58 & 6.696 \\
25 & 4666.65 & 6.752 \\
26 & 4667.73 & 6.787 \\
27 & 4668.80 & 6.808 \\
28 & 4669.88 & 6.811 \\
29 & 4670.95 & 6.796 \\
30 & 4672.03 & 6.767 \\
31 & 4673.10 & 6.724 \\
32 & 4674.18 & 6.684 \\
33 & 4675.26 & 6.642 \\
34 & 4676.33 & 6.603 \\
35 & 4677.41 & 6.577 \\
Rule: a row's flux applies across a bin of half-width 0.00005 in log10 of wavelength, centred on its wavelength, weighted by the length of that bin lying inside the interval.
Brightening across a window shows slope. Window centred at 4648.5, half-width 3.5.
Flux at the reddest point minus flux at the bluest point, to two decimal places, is 0.18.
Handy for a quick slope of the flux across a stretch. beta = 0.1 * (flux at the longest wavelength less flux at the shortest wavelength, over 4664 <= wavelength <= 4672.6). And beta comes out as 0.012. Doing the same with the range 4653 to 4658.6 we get -0.033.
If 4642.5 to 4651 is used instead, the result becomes 0.025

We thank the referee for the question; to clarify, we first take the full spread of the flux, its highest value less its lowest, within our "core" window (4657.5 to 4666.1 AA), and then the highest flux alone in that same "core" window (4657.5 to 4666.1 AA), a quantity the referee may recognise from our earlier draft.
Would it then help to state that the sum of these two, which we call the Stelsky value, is 6.87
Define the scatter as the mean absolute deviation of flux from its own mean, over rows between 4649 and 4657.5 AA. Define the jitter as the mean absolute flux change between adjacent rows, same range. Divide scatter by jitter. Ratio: 2.0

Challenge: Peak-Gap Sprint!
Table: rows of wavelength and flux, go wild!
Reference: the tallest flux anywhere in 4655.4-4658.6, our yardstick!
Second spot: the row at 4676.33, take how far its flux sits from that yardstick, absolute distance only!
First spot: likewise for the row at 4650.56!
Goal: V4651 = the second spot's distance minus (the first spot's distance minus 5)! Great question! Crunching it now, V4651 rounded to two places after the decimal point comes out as 5.05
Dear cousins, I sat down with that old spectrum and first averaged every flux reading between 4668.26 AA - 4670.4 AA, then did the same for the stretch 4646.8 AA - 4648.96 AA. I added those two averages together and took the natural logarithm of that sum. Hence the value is 2.63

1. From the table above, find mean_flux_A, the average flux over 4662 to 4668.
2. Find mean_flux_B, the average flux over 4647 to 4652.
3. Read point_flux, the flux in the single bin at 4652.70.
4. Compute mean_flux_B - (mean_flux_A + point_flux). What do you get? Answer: -6.67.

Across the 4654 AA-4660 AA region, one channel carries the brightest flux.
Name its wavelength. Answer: 4654.85 AA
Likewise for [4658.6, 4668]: 4667.73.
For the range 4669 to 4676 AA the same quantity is 4669.88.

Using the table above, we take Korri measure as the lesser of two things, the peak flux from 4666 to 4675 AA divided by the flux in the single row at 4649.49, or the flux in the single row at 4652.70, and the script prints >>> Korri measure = 0.96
